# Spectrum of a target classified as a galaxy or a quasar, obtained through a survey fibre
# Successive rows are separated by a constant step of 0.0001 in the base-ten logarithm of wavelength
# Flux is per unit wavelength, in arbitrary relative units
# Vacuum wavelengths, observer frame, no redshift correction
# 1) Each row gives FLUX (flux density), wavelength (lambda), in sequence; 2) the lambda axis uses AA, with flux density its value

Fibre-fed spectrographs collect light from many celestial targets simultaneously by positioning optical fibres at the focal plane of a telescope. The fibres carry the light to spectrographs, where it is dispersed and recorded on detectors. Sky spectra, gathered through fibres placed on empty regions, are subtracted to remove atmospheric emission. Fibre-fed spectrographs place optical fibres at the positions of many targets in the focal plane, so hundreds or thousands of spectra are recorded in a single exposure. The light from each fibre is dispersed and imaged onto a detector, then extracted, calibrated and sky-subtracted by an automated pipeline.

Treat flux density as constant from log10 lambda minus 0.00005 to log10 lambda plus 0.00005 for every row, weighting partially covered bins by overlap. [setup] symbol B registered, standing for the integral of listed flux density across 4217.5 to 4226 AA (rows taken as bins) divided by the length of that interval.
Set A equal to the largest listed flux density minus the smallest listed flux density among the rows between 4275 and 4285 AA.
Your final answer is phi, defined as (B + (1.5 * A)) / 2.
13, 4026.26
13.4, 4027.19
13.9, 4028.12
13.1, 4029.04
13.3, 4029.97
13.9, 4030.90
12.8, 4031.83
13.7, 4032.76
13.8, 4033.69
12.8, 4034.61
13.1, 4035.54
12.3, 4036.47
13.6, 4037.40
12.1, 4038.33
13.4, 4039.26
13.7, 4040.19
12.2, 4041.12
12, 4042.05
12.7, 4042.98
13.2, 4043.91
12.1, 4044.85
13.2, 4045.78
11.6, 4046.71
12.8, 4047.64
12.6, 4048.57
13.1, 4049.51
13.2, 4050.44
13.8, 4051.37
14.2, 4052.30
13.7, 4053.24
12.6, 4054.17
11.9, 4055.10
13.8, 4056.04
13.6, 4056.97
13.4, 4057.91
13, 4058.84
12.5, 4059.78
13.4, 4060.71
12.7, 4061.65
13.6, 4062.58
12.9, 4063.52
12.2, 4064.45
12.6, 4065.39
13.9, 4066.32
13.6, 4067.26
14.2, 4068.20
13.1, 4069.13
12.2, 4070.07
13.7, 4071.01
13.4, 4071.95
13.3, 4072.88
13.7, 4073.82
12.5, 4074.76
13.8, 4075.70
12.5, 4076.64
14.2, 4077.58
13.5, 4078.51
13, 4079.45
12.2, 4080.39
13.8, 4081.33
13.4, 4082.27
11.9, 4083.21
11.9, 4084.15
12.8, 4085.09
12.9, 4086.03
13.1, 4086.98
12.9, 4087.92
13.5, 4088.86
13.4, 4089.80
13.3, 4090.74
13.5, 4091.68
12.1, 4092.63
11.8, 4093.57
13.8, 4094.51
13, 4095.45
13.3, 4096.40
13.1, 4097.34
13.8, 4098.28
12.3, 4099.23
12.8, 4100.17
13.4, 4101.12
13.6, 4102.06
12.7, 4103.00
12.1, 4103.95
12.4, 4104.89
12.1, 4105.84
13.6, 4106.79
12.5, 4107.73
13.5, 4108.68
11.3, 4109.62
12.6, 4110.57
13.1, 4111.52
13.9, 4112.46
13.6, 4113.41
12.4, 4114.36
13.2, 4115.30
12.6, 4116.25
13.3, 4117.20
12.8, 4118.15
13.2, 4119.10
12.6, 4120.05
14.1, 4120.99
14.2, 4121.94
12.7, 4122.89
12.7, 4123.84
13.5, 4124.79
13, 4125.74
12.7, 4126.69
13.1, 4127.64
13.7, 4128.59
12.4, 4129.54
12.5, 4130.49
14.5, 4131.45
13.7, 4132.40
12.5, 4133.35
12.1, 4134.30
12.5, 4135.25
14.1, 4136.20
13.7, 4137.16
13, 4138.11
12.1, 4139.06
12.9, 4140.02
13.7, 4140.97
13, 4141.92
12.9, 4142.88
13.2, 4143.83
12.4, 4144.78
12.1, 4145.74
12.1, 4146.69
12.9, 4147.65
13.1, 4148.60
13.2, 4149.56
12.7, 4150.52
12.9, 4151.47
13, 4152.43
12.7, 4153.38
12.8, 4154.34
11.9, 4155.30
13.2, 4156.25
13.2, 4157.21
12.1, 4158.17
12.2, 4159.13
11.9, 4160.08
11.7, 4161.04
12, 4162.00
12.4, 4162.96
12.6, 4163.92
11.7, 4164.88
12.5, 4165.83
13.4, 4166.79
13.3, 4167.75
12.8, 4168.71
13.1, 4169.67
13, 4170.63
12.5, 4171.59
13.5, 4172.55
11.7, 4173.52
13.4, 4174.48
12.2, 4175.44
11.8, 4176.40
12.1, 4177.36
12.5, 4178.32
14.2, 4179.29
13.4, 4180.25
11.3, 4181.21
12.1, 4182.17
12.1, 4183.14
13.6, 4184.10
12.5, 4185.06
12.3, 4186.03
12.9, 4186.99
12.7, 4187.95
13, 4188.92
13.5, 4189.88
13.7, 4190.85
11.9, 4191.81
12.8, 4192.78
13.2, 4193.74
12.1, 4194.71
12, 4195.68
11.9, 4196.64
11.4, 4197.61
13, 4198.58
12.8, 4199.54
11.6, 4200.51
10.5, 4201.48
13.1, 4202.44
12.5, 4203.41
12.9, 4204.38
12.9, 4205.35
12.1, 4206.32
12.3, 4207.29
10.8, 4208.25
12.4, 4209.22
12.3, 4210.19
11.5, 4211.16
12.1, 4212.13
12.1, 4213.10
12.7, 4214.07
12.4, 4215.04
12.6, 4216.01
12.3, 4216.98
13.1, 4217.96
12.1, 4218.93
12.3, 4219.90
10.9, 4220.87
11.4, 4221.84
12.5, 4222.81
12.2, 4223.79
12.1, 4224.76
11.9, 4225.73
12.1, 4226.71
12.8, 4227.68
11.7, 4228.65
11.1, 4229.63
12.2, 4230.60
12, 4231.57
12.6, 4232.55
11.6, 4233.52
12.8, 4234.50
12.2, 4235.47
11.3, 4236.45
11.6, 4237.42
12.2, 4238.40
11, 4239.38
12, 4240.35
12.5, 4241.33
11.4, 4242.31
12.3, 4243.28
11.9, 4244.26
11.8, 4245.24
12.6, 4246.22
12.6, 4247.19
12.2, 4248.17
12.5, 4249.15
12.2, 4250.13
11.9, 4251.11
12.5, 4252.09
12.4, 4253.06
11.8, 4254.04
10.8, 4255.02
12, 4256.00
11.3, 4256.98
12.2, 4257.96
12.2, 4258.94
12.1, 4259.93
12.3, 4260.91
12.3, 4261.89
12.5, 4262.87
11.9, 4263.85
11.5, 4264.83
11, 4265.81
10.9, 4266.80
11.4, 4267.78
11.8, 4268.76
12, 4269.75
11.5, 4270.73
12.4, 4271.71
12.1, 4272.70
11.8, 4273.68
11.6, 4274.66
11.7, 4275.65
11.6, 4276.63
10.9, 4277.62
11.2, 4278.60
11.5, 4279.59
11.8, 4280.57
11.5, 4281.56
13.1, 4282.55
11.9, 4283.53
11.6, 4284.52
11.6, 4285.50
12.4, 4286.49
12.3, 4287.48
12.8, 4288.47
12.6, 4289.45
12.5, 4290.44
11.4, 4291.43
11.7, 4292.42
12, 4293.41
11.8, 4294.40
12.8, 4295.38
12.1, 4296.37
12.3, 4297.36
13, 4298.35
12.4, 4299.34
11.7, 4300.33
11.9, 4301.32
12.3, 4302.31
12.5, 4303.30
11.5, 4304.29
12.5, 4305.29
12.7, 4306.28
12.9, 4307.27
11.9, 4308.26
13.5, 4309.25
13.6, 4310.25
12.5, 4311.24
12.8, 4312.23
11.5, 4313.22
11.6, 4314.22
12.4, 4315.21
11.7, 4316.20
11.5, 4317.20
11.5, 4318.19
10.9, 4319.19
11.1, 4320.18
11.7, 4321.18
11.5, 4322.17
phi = 7.68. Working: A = 2.20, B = 12.1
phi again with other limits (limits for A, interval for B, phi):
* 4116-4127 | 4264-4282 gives 6.99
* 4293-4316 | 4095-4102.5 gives 8.15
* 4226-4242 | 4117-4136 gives 7.90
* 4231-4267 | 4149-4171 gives 7.81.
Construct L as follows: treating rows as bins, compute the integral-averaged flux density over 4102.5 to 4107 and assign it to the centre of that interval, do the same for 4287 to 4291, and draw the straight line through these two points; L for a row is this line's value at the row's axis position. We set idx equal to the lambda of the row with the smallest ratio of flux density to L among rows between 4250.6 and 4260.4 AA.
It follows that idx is 4255.02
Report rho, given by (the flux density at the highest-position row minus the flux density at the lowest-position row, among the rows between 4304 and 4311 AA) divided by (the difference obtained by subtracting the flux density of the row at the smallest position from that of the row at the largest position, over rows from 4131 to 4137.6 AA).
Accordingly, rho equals -2.6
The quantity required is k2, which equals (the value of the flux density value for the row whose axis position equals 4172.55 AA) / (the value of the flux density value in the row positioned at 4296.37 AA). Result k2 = 1.12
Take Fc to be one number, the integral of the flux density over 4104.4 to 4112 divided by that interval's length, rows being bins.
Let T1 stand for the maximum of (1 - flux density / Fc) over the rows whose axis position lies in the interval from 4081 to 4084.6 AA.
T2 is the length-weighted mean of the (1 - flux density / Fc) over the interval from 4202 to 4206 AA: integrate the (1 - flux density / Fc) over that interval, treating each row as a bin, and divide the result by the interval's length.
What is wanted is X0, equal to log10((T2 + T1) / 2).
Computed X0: -1.6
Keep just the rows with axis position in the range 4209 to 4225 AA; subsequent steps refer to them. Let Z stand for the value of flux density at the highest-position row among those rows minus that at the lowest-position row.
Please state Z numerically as -0.3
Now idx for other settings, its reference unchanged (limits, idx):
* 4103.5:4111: 4109.62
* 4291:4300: 4291.43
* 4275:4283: 4277.62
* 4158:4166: 4164.88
